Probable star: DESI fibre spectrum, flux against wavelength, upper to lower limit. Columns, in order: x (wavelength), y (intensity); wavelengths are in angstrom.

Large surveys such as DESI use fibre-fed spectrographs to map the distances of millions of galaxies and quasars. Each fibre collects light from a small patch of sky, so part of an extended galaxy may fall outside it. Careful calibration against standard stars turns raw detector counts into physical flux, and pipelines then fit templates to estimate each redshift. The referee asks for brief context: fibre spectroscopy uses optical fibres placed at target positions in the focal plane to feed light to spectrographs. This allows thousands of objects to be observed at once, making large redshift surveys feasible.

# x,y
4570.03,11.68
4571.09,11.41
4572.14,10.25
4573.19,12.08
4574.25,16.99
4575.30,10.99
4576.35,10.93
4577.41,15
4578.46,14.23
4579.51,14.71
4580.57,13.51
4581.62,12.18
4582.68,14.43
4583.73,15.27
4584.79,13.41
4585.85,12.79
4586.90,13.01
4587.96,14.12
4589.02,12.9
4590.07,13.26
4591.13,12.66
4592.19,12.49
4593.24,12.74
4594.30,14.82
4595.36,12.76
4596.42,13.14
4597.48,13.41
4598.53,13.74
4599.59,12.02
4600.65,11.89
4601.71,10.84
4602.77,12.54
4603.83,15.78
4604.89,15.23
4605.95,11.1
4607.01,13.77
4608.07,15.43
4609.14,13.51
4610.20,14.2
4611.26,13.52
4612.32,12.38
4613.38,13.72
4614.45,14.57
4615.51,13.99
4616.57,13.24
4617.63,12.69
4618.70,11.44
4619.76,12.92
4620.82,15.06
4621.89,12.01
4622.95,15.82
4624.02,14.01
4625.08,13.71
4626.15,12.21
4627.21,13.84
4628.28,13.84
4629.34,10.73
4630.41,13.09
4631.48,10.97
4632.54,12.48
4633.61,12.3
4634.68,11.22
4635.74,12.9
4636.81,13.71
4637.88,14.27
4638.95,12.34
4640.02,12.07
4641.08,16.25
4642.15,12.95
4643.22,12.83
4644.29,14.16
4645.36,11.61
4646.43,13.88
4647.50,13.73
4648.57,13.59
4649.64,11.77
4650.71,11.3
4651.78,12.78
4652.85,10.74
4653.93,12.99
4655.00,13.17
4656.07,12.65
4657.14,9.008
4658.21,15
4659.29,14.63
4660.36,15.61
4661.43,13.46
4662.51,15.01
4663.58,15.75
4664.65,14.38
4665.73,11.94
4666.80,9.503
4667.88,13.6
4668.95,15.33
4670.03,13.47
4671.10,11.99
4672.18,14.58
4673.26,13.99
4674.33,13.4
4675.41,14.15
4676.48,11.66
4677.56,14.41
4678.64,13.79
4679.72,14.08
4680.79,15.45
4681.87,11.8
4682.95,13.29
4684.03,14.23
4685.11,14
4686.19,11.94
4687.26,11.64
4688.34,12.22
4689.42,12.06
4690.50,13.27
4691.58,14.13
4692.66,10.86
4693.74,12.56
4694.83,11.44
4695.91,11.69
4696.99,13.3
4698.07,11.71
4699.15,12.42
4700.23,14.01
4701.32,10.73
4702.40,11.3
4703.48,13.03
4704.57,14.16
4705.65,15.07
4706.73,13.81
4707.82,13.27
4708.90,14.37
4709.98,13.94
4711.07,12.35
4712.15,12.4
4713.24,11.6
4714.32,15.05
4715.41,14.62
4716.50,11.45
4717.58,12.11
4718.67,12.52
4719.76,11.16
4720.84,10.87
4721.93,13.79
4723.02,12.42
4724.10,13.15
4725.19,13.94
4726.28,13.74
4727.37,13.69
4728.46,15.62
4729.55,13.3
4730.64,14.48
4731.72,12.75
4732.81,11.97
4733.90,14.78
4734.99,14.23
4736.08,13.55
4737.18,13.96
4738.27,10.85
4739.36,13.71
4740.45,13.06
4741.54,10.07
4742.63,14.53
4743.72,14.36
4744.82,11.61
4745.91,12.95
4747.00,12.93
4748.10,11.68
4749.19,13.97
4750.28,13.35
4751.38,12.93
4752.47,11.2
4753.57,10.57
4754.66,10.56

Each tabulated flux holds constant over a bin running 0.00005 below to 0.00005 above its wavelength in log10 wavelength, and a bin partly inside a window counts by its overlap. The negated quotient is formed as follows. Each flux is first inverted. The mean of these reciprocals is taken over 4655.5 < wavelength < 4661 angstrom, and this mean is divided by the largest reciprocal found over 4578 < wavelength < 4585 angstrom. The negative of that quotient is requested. -0.948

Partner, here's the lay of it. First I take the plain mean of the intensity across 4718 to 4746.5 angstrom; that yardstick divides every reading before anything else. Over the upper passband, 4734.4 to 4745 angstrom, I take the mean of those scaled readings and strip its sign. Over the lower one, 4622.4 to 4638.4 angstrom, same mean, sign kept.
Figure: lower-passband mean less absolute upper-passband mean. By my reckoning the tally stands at 0.00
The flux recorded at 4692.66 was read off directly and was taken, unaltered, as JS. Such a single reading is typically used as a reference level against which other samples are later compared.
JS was 10.86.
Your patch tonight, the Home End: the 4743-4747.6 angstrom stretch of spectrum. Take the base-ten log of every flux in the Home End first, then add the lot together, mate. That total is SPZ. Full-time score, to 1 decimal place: 4.4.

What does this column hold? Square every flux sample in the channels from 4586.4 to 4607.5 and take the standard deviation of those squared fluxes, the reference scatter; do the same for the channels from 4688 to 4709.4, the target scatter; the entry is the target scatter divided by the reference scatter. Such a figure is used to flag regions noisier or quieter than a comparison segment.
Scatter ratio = 0.97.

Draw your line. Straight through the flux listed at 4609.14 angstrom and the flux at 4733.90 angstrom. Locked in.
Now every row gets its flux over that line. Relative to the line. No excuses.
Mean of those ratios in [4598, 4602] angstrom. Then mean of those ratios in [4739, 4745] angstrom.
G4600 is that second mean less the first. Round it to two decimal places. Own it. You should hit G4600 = -0.04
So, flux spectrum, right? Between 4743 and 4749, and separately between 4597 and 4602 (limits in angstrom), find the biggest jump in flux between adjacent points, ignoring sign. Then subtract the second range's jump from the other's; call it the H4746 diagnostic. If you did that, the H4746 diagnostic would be 1.0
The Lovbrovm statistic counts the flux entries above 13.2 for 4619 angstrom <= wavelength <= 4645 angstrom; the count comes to 10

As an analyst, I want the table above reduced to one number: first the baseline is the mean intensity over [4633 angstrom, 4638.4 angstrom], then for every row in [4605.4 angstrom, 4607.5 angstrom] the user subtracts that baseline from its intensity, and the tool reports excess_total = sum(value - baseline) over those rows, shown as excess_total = -0.9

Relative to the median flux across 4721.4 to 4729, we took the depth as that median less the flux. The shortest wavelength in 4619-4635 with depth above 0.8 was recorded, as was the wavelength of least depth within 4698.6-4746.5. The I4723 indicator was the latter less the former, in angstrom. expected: 108.7 angstrom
